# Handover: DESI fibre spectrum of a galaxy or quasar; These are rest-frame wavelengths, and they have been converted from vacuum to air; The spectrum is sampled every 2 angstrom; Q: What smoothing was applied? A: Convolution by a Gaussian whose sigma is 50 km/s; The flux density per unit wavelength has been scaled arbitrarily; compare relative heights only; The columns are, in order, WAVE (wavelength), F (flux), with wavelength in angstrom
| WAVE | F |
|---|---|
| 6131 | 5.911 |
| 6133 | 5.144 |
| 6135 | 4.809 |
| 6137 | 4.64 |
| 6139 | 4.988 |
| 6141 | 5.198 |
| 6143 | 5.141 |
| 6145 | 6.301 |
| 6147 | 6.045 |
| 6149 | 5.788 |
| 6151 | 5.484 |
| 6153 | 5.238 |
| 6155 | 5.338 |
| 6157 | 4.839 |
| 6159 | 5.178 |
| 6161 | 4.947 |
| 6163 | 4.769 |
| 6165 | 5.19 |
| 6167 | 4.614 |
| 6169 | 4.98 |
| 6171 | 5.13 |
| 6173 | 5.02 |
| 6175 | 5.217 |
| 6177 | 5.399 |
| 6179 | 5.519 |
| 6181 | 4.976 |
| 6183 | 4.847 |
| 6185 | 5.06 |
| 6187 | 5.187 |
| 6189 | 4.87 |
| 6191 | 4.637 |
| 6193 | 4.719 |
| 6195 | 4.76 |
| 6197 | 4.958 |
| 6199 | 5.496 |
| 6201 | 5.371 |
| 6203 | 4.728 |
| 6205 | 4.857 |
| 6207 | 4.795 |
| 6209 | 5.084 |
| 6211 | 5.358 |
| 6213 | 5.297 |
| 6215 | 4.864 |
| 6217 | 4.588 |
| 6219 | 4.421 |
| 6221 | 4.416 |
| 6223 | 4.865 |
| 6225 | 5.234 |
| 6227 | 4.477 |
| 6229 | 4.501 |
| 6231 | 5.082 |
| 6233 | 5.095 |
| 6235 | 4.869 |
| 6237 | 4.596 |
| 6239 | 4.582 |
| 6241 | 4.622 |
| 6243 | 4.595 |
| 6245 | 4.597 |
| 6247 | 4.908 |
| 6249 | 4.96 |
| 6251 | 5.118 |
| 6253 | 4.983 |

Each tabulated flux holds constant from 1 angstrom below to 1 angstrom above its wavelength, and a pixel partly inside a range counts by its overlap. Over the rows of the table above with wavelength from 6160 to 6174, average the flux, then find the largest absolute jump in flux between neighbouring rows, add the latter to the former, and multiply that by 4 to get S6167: 22.1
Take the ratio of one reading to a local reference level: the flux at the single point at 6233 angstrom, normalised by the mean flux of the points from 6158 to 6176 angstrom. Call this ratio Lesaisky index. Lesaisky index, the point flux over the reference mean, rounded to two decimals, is 1.02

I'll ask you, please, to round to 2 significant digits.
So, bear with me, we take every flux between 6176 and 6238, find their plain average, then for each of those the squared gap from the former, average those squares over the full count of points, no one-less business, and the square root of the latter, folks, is 0.31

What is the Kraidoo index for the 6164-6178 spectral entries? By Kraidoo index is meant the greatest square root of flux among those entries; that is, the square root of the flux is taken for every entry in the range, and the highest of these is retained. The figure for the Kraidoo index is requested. 2.32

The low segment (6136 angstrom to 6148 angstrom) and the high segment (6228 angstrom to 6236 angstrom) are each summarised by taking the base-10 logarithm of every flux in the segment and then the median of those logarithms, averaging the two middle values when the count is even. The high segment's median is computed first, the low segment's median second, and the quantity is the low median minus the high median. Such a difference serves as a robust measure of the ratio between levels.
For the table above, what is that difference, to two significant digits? 0.017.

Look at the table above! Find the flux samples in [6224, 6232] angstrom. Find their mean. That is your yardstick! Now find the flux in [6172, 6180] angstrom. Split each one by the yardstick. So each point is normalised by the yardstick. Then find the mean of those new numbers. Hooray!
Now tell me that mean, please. 1.10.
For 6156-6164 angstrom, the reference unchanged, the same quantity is 1.02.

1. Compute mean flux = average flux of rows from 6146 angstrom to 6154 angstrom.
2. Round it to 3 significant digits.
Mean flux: 5.64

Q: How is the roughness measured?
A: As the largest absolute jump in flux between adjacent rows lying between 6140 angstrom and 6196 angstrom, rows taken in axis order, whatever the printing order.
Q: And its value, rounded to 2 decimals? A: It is 1.16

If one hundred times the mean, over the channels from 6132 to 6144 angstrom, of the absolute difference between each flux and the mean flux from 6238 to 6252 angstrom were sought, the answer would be 26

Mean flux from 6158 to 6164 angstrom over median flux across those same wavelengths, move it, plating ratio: 1.004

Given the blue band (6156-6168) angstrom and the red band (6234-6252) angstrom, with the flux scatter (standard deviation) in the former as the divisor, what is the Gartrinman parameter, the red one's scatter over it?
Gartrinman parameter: 0.9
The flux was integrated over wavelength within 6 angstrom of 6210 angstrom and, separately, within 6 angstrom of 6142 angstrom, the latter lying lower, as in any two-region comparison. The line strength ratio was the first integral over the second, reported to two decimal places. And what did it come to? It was 0.94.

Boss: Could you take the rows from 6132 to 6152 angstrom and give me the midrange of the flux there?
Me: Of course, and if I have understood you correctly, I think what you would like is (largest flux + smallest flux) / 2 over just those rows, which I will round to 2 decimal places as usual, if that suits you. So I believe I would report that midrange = 5.47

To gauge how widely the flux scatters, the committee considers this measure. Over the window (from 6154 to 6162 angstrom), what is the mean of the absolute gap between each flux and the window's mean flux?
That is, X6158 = 0.18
